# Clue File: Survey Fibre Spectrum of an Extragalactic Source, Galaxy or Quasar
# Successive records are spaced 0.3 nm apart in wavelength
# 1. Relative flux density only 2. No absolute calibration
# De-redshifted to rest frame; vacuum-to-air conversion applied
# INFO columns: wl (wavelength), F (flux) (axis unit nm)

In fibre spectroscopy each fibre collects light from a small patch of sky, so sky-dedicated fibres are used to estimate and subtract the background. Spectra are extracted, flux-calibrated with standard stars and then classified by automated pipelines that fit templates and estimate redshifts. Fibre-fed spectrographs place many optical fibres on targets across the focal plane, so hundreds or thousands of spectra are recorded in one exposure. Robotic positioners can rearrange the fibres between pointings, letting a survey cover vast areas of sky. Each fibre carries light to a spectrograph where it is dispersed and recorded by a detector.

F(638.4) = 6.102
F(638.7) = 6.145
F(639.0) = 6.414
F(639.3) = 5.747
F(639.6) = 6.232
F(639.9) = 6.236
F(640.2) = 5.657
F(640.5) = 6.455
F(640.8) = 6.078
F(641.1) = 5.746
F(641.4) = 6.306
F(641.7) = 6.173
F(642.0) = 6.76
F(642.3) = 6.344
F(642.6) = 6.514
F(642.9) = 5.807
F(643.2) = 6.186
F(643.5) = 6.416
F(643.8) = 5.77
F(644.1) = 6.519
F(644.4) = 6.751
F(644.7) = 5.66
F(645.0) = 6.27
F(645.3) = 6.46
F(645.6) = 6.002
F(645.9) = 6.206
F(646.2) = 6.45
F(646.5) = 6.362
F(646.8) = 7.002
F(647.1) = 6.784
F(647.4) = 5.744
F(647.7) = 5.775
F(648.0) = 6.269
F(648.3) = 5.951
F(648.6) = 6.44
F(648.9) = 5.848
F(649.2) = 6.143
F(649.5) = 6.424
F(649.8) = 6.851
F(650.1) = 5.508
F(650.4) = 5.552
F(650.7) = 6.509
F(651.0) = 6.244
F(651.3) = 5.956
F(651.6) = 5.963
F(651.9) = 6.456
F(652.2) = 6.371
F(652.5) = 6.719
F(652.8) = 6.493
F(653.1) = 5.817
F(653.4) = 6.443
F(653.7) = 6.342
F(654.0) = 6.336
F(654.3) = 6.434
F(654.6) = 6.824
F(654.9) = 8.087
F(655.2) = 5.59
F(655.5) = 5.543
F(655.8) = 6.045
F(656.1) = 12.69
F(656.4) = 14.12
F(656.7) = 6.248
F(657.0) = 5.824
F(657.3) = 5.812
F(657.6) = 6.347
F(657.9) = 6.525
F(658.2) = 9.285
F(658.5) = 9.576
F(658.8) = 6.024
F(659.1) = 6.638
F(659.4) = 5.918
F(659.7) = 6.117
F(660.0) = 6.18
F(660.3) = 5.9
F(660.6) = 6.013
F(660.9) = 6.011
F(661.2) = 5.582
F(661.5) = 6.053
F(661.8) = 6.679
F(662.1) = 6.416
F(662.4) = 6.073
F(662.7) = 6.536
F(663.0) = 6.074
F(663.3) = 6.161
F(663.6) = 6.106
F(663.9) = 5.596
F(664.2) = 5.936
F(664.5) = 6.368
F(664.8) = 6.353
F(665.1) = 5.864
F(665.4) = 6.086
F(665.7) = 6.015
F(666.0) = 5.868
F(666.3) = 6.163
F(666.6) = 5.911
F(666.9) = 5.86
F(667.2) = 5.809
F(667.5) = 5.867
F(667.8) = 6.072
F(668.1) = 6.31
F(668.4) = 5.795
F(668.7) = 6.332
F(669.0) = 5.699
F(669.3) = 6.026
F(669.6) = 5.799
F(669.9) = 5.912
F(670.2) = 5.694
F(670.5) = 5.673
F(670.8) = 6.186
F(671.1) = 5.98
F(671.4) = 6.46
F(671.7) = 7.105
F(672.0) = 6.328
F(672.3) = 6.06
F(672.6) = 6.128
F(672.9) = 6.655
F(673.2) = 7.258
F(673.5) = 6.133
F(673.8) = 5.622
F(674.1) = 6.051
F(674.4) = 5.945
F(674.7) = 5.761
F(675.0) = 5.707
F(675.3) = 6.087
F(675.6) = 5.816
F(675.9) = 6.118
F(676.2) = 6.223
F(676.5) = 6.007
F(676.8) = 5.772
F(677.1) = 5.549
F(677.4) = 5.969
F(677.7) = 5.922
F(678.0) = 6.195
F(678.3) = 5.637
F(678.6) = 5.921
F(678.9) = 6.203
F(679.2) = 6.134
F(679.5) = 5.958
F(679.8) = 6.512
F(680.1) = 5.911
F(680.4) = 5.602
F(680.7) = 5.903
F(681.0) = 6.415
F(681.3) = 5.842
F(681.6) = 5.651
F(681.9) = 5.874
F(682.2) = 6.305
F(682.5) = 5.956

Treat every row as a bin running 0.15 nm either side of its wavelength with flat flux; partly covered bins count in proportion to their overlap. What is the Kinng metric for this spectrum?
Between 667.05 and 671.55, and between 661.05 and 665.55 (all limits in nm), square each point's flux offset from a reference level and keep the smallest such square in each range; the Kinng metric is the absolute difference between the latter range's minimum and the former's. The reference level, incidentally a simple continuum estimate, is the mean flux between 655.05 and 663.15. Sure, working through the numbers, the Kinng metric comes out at 0.14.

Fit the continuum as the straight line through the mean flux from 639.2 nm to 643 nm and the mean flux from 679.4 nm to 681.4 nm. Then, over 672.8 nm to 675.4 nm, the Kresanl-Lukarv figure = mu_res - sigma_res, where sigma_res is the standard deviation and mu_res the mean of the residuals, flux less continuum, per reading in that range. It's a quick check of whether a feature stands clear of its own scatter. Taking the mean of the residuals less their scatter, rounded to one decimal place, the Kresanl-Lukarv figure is -0.4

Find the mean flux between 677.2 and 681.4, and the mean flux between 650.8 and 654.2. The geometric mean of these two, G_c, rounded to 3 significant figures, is 6.15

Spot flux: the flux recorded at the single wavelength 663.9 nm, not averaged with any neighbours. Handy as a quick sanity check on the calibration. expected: 5.596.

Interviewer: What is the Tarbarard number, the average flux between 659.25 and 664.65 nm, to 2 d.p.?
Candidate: 6.10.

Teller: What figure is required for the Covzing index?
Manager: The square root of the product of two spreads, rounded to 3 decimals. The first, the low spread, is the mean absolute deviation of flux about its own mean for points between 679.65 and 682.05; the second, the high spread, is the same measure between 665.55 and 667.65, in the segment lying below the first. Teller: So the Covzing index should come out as 0.152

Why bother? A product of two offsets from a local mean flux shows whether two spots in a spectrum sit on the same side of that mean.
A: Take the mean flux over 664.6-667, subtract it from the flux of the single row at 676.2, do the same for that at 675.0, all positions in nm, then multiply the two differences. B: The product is -0.06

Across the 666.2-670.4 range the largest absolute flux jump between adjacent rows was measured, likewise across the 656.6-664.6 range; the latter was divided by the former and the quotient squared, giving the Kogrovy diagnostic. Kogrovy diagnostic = 31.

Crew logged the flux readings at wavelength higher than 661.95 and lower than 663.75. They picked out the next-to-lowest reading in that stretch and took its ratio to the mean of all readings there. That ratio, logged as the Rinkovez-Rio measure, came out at 0.975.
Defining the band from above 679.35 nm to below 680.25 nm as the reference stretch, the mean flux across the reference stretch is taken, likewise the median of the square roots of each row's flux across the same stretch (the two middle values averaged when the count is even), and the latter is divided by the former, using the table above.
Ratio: 0.398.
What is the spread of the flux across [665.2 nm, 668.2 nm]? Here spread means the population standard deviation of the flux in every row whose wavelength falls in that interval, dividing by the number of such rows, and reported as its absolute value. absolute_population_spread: 0.15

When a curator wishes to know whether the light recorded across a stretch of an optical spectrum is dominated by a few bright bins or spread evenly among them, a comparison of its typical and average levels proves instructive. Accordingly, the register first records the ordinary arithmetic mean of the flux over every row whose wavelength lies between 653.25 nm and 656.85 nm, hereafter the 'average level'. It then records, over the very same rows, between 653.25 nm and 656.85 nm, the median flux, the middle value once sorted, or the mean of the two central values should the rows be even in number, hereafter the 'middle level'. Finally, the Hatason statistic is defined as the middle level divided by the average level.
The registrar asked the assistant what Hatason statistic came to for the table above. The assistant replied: 0.85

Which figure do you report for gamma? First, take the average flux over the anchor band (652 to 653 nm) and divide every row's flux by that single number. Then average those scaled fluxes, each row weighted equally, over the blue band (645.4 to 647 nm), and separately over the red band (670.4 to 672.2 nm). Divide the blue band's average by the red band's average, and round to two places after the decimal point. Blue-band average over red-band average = 1.02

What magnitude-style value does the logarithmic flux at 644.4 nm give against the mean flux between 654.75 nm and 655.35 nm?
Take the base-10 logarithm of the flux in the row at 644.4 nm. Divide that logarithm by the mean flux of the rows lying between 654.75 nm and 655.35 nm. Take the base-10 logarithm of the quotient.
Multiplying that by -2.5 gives 2.29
